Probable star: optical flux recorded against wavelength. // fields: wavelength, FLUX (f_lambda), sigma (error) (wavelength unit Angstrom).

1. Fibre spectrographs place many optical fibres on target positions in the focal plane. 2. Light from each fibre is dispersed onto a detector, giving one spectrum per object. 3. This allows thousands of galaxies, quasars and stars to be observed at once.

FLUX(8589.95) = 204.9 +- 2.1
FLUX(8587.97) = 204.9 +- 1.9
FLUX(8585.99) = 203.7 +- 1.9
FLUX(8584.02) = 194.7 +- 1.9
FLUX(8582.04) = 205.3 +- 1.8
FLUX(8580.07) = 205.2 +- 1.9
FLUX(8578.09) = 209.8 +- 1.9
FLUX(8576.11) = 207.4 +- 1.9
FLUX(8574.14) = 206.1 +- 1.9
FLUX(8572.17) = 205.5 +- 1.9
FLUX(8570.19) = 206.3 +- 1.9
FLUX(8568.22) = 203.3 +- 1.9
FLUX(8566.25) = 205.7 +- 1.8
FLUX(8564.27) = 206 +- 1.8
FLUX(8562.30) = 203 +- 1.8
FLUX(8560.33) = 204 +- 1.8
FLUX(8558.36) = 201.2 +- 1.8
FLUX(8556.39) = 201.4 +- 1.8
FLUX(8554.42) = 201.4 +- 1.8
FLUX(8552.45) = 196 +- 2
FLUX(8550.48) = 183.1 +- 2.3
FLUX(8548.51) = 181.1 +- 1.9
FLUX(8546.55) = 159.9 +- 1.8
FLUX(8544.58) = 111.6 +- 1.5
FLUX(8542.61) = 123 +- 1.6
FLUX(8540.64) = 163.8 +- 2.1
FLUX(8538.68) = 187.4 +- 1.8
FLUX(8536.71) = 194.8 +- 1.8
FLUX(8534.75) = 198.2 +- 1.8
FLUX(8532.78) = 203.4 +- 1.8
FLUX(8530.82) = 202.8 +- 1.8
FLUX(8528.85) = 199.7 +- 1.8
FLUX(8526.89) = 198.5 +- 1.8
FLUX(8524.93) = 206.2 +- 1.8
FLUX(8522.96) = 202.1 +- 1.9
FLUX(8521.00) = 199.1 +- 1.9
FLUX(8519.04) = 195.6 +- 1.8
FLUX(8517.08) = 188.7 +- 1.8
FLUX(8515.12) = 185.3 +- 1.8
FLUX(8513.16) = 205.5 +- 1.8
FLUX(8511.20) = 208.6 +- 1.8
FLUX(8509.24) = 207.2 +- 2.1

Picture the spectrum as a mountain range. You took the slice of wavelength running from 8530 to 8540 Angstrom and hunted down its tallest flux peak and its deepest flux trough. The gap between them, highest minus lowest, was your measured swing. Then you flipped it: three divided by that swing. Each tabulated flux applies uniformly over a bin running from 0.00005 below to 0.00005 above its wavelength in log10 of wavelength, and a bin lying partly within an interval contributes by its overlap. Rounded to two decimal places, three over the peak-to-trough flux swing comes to 0.19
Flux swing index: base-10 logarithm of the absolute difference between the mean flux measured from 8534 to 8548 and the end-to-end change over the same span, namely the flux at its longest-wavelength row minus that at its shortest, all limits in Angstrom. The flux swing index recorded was 2.30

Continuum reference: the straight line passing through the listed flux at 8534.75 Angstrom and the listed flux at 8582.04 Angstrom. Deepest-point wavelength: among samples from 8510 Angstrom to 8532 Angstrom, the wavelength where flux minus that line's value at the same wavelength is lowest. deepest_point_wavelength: 8515.12 Angstrom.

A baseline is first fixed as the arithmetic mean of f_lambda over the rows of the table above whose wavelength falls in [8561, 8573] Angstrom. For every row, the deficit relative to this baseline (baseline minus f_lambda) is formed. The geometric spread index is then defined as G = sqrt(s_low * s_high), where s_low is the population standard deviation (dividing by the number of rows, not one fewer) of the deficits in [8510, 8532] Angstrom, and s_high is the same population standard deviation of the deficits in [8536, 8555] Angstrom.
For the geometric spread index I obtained 14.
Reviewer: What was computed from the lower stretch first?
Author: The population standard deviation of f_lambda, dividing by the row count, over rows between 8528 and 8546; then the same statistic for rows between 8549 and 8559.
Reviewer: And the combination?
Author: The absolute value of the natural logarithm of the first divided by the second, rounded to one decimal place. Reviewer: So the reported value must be 1.6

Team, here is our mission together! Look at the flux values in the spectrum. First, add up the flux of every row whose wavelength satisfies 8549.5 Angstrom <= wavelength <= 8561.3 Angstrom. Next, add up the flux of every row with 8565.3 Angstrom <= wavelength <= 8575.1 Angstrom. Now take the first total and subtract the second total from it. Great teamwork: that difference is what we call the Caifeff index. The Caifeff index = 160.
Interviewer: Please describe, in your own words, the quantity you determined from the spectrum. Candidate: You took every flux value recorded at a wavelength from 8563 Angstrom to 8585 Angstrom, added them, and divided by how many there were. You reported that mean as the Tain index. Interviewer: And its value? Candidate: 205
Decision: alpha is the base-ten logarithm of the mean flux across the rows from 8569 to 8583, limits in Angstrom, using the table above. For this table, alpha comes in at 2.31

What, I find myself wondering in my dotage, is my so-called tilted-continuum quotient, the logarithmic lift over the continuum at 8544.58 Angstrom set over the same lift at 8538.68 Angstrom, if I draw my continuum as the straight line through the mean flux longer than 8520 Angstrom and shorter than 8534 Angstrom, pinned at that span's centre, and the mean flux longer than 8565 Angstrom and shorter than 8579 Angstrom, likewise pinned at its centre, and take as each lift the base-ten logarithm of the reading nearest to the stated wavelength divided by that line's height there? 7.6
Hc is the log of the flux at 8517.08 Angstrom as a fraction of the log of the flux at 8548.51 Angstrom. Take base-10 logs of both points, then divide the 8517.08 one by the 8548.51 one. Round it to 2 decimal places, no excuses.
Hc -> 1.01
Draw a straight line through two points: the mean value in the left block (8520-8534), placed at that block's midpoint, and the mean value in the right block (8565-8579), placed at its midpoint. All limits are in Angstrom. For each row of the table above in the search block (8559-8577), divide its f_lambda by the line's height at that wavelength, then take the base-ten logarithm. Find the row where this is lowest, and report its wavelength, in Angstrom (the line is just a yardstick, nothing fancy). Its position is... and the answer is 8568.22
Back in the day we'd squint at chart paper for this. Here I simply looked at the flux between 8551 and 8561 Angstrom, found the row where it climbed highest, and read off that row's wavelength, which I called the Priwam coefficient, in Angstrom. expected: 8560.33 Angstrom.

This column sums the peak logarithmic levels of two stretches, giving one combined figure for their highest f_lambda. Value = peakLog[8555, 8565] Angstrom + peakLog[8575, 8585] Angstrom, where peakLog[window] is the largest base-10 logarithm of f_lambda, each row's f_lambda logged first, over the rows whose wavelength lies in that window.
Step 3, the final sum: 4.64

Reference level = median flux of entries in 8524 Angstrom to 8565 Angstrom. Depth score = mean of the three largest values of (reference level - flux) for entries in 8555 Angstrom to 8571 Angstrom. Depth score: -3.4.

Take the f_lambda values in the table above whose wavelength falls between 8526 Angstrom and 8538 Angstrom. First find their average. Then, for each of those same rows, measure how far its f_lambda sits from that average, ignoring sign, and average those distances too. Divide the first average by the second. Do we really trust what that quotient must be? 83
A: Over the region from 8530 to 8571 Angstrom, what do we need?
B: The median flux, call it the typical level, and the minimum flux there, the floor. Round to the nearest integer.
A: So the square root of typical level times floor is 150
